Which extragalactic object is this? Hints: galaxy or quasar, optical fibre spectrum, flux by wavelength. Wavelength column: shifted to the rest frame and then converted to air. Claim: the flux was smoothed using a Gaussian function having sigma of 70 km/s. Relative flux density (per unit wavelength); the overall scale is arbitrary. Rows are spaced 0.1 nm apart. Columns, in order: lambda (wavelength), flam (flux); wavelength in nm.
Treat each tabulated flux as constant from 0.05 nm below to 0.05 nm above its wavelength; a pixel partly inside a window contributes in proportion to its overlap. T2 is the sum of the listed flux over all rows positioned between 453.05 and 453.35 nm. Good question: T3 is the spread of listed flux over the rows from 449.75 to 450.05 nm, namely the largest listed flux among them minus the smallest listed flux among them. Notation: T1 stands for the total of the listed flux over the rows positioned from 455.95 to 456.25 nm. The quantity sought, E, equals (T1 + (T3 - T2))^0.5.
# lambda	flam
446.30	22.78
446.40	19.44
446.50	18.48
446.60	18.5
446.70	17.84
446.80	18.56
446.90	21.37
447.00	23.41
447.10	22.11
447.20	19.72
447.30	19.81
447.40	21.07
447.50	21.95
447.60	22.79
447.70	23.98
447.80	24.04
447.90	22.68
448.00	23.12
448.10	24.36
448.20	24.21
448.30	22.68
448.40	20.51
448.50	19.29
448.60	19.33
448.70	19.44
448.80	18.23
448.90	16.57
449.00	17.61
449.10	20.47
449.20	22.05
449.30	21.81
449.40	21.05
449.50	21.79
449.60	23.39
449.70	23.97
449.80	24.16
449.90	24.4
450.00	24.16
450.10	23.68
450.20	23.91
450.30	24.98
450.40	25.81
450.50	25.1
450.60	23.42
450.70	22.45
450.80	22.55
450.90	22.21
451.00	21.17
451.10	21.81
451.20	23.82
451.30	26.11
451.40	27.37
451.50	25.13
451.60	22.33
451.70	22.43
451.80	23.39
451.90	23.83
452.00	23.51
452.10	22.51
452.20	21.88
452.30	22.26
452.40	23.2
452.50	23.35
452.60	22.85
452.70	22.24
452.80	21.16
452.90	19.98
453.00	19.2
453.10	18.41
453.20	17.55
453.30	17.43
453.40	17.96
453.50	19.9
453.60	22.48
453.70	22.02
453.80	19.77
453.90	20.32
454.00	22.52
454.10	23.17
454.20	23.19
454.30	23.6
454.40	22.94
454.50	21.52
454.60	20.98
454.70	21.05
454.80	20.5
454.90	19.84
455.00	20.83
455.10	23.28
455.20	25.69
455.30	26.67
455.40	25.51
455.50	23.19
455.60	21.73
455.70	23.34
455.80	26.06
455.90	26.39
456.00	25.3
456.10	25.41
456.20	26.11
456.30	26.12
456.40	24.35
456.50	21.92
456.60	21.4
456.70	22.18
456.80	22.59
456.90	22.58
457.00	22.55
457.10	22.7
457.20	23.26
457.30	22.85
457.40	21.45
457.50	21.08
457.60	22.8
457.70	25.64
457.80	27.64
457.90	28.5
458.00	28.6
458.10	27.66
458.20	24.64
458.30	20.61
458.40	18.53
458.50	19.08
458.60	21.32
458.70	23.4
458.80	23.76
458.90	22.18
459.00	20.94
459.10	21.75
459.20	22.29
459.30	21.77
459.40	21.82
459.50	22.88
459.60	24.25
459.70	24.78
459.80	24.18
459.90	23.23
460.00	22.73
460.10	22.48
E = 4.9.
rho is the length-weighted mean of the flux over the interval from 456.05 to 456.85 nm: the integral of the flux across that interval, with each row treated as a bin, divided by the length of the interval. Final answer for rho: 23.8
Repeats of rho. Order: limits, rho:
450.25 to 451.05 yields 23.5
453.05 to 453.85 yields 19.4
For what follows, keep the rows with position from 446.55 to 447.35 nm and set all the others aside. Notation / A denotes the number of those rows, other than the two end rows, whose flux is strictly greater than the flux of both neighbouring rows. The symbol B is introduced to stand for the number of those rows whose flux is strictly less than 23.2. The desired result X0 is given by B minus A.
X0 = 6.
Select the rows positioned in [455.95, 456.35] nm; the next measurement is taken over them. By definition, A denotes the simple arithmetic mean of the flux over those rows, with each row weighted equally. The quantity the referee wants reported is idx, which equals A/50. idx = 0.51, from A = 25.7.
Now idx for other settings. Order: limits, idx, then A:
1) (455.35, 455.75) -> 0.47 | 23.4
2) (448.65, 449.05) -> 0.36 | 18.0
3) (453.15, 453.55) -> 0.36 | 18.2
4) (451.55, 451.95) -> 0.46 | 23.0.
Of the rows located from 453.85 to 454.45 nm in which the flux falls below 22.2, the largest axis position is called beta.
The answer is 453.90 nm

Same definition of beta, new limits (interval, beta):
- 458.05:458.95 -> 458.90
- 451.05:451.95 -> 451.10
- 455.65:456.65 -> 456.60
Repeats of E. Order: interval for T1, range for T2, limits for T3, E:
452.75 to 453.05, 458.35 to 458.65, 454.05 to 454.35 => 1.4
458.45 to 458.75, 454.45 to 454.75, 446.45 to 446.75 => 1.0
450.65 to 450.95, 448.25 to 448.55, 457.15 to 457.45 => 2.6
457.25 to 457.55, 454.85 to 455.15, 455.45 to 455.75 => 1.7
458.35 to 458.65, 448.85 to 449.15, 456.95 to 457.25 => 2.2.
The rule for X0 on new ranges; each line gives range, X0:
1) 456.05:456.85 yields 3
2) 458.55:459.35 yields 4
